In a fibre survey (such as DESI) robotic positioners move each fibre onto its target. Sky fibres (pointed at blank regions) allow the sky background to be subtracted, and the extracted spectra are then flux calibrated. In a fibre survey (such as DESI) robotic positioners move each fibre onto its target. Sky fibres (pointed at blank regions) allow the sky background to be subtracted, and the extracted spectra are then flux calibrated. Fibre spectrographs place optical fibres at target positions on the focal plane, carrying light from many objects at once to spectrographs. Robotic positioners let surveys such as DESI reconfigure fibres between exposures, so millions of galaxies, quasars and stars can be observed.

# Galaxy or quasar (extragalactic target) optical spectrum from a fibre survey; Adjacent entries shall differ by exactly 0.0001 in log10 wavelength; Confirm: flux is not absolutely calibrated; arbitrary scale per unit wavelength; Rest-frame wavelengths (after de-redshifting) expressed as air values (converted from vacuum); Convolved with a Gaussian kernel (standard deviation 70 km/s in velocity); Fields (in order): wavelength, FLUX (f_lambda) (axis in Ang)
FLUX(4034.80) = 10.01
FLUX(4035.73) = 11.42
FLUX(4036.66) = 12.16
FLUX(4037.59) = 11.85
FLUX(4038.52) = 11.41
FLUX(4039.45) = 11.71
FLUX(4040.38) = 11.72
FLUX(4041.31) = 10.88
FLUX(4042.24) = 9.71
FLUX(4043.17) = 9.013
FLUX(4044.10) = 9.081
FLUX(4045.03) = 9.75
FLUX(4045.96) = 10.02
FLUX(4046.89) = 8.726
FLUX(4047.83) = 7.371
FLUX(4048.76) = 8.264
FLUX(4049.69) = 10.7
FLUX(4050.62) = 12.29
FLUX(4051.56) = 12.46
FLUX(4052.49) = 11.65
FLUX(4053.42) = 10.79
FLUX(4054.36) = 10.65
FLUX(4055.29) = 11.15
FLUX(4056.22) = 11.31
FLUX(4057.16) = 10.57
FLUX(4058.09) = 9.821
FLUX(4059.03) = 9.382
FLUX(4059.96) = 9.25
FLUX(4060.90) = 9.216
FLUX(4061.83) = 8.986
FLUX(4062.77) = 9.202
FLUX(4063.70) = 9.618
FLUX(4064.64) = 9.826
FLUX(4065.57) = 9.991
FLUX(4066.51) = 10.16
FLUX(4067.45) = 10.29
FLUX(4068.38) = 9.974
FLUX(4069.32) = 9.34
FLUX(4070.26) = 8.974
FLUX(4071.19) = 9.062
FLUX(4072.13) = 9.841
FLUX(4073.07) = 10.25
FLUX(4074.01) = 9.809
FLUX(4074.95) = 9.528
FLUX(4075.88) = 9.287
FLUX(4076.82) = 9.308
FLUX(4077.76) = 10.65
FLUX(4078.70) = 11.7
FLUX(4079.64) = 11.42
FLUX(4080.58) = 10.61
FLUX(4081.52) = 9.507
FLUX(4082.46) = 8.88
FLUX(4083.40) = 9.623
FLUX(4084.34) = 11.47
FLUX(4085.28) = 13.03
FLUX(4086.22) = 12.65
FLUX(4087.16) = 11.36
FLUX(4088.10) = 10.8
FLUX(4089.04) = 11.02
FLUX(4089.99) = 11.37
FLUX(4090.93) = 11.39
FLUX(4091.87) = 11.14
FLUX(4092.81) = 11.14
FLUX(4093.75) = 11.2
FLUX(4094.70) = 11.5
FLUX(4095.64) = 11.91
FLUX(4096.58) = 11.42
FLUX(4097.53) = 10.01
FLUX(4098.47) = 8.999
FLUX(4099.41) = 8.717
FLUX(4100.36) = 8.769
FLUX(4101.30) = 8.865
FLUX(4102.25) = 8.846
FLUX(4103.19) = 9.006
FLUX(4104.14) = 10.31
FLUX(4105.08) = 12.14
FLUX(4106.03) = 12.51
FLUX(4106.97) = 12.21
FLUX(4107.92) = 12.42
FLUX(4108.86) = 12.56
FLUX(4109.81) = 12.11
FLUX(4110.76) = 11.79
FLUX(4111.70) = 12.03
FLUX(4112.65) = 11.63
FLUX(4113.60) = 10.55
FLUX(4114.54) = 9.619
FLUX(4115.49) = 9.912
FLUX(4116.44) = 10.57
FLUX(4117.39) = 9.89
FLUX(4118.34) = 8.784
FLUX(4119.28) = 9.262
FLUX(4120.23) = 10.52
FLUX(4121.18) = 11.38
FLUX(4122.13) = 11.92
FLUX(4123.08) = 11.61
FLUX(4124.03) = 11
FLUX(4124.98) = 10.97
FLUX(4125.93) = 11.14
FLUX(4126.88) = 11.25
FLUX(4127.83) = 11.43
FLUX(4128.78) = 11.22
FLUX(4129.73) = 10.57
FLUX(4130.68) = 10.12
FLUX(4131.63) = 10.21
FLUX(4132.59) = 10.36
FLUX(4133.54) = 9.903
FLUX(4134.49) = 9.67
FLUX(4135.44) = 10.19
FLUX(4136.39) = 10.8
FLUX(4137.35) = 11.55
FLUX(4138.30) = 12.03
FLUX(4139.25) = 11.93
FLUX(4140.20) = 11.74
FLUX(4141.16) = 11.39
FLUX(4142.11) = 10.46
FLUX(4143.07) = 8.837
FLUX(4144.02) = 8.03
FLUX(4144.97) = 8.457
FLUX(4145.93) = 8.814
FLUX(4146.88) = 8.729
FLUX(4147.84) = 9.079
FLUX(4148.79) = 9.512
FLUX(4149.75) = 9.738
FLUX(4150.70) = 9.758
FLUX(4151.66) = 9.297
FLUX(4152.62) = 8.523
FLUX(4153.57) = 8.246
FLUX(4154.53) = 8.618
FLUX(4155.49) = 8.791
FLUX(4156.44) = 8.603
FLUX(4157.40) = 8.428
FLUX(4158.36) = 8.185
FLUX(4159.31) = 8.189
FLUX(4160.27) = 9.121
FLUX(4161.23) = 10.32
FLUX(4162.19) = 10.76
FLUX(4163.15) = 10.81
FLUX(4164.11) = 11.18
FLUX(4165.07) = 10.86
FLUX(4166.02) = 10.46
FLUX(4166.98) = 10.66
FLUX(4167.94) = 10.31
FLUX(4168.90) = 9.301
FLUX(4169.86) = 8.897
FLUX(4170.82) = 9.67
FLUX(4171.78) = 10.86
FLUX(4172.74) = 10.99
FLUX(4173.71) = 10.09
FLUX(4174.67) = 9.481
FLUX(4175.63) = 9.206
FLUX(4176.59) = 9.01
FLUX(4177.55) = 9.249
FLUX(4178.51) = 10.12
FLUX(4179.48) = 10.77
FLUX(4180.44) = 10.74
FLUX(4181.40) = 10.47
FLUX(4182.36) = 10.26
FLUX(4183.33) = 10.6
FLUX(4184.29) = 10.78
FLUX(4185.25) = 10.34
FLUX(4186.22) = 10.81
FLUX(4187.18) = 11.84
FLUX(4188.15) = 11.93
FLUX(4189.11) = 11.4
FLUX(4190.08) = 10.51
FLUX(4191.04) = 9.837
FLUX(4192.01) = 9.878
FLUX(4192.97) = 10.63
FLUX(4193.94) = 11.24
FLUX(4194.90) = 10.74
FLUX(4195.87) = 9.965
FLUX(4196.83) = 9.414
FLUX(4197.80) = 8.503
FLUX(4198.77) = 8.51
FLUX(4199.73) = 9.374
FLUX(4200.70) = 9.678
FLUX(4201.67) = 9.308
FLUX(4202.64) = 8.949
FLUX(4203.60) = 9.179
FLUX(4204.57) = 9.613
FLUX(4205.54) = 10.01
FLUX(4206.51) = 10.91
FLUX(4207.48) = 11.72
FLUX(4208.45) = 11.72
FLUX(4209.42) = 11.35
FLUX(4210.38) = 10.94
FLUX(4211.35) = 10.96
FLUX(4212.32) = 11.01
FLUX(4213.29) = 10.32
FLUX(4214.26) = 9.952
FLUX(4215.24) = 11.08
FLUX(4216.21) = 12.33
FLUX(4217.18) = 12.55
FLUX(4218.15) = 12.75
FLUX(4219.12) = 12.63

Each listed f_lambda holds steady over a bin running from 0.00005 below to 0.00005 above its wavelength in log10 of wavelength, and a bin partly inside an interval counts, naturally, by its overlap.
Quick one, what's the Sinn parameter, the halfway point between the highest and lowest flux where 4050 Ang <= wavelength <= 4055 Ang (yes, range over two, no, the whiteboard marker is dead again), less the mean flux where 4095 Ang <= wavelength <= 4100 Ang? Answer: 1.3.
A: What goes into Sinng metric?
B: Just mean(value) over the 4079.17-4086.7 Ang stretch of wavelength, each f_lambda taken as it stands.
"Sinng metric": 10.9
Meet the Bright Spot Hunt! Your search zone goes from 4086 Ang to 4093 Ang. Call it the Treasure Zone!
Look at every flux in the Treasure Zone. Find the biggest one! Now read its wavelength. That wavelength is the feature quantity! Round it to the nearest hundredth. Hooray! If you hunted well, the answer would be 4086.22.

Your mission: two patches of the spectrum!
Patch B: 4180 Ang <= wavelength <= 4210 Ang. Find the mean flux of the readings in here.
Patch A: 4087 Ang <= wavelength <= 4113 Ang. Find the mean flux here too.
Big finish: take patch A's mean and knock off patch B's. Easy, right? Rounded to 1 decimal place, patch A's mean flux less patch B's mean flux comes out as 0.6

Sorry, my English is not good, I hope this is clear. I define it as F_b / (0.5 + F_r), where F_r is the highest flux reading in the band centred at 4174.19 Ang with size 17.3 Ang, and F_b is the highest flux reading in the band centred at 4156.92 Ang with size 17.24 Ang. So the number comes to 0.97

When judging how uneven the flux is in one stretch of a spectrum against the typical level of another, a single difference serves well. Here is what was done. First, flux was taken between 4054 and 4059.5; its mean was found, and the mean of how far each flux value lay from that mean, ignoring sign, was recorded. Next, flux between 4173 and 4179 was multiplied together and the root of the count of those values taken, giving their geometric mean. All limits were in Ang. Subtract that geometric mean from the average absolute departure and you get -8.9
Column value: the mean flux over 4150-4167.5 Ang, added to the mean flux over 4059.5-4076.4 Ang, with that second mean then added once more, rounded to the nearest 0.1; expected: 28.7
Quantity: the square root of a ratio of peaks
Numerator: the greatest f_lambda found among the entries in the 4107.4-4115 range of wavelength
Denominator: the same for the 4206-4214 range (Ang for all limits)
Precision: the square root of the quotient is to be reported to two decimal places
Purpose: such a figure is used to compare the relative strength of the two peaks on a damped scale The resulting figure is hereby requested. 1.04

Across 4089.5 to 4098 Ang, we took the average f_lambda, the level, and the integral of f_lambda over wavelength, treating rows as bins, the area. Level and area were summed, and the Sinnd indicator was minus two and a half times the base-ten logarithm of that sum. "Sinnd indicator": -5.1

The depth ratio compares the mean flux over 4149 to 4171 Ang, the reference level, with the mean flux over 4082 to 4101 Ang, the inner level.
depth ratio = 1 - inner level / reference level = -0.14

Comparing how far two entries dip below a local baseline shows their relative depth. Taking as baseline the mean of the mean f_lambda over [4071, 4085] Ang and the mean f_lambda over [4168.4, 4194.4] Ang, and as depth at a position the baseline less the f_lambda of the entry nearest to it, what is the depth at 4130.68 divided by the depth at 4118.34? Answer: 0.1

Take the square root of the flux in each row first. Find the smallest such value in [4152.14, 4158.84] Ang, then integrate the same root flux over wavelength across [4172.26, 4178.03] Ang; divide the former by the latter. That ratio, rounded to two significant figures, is 0.16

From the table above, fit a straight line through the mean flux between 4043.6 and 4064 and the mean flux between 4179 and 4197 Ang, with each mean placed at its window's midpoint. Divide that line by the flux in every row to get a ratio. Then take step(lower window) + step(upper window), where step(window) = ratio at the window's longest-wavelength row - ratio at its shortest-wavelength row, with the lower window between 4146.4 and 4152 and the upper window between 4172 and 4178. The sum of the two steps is 0.11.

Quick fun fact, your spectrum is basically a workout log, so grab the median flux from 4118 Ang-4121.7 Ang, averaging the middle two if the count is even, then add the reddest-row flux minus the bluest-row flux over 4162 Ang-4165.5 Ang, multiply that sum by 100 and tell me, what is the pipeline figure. 999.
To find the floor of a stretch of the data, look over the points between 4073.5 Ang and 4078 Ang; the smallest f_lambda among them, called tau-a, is 9.287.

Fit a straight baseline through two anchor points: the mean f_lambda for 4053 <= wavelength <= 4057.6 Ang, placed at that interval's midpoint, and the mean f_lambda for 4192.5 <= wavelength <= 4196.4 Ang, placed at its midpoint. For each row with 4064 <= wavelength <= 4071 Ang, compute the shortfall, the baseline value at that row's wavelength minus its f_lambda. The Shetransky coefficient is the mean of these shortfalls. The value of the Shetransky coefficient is 1.1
